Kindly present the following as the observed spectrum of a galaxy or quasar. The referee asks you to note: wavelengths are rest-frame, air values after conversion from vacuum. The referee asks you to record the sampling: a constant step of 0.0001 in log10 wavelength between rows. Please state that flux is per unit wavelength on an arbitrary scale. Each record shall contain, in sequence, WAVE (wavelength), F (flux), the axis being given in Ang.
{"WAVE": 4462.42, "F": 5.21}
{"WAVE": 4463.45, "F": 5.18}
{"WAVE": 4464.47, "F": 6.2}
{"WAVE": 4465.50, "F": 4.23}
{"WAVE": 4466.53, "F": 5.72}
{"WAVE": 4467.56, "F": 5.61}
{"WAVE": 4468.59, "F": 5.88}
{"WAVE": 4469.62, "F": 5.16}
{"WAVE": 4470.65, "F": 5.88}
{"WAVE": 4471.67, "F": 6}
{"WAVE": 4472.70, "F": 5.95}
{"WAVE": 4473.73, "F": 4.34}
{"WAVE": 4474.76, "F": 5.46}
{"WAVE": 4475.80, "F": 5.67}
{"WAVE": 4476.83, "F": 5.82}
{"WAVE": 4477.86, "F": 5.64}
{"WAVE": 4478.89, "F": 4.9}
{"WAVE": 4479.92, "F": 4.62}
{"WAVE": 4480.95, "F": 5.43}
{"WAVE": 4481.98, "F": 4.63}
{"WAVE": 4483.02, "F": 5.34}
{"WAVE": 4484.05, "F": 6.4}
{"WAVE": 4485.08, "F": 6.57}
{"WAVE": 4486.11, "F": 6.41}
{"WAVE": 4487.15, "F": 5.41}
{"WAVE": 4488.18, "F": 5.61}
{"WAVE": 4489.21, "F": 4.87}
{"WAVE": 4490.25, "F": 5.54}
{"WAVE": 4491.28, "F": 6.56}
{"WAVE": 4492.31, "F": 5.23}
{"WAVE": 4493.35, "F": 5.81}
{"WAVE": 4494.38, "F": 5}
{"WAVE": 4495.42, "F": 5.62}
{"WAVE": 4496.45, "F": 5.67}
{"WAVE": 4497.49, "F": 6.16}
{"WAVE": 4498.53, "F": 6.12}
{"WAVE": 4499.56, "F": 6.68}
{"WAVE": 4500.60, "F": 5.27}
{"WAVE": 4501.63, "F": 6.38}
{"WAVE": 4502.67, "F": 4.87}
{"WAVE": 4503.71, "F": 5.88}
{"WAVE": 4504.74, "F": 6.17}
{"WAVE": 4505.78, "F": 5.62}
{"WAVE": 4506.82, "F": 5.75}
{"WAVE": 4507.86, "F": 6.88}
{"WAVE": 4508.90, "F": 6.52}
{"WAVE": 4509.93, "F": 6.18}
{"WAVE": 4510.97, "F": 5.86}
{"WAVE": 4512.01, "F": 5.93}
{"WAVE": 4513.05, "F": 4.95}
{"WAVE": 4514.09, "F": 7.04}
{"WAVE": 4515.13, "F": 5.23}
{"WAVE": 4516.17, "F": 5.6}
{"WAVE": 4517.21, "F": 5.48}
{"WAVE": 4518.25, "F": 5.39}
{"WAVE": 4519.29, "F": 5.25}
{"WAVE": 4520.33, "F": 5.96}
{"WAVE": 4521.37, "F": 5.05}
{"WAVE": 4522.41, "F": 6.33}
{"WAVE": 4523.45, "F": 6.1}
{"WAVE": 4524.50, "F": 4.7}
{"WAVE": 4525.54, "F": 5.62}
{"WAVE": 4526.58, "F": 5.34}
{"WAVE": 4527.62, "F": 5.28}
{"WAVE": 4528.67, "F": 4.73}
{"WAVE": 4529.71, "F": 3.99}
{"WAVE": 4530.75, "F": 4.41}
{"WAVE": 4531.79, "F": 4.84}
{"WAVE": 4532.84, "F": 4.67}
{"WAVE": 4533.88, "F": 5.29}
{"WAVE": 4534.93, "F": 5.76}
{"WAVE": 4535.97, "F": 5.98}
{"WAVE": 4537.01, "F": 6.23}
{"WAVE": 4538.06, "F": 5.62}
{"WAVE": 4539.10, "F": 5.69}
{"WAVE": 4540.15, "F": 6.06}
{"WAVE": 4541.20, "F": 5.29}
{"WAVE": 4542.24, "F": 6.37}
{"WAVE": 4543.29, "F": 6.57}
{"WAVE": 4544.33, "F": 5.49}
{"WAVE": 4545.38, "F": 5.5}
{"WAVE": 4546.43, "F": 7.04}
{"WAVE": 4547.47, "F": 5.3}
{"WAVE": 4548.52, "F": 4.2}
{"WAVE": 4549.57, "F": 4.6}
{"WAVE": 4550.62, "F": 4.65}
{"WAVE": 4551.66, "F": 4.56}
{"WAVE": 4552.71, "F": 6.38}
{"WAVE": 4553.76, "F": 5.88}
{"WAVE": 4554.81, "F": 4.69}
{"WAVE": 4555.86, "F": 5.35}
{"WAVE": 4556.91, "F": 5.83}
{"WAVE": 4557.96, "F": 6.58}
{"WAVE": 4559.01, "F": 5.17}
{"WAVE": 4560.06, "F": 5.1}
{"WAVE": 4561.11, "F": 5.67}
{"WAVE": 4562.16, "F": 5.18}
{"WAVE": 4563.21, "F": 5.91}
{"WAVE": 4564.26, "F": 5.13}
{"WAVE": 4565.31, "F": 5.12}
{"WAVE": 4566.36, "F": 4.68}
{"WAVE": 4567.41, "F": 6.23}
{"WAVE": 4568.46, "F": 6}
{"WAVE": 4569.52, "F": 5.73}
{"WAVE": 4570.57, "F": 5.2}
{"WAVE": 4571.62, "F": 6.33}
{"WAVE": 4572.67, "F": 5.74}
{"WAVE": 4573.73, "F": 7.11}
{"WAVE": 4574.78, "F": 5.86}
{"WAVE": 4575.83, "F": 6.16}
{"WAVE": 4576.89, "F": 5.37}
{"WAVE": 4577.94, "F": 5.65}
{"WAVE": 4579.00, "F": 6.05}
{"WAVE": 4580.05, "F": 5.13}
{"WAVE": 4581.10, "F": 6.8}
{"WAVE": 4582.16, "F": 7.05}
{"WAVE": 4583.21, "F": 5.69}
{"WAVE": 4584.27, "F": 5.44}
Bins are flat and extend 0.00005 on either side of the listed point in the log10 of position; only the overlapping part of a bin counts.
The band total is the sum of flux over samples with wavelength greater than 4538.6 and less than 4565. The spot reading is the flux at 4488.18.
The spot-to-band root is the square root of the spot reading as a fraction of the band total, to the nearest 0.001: 0.201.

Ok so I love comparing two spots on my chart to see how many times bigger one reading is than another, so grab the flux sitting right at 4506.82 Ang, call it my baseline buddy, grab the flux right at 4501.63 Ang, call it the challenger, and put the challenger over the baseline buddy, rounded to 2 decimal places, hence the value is 1.11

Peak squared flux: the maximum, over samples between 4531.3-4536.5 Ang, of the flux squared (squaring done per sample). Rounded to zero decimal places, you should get 36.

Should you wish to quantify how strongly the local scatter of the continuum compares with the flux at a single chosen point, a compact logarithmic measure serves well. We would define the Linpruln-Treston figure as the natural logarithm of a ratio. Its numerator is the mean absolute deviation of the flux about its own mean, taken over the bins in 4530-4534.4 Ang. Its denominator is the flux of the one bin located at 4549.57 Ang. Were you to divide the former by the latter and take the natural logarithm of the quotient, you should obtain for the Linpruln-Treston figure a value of -2.9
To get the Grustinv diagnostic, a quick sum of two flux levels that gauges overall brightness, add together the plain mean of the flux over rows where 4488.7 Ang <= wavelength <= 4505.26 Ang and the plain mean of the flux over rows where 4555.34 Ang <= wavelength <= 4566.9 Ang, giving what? 11.2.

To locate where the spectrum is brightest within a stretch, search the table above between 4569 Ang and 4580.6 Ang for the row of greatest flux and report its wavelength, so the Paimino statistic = 4573.73 Ang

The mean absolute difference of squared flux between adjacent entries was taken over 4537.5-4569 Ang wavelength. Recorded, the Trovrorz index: 7.85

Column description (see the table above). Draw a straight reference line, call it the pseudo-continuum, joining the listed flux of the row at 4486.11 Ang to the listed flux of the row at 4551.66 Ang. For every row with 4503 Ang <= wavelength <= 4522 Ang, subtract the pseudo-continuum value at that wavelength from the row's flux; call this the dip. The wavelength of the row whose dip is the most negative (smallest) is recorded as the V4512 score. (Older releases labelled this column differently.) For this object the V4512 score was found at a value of 4513.05 Ang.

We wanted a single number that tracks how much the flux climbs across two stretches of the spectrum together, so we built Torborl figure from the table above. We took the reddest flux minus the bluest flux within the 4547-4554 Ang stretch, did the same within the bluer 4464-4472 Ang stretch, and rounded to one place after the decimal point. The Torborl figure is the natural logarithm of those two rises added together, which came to -1.0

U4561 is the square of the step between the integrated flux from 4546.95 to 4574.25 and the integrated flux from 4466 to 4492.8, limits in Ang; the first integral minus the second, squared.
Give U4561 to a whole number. 0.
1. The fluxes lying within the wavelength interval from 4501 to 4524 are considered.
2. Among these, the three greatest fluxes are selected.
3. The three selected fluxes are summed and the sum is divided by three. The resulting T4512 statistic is 6.8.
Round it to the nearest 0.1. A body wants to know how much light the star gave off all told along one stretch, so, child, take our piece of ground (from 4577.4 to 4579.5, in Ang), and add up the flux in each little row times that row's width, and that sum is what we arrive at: 12.3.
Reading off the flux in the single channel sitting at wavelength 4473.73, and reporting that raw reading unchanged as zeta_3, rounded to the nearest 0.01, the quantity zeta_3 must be 4.34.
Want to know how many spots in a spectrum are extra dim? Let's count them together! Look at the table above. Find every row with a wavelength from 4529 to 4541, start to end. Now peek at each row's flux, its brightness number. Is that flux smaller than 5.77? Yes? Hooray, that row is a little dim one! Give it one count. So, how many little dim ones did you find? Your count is 8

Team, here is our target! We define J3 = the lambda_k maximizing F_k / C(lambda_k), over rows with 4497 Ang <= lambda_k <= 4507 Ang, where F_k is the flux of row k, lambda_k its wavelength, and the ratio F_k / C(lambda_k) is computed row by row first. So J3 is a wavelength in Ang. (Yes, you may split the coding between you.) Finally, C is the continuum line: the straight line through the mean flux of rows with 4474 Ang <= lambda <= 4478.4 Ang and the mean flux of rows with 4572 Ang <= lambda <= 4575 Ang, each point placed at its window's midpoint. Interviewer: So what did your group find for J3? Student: 4499.56 Ang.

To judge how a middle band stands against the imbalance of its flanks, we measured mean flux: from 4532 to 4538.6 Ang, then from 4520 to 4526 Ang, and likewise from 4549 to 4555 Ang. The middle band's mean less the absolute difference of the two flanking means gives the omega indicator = 5.09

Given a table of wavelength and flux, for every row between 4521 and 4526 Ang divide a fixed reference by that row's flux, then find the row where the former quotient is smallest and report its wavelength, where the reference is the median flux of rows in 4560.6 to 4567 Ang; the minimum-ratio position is 4522.41 Ang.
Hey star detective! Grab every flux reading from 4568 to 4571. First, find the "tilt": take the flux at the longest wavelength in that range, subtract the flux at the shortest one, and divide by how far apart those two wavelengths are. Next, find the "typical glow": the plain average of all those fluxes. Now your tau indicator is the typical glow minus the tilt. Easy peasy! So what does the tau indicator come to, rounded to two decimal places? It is 6.02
